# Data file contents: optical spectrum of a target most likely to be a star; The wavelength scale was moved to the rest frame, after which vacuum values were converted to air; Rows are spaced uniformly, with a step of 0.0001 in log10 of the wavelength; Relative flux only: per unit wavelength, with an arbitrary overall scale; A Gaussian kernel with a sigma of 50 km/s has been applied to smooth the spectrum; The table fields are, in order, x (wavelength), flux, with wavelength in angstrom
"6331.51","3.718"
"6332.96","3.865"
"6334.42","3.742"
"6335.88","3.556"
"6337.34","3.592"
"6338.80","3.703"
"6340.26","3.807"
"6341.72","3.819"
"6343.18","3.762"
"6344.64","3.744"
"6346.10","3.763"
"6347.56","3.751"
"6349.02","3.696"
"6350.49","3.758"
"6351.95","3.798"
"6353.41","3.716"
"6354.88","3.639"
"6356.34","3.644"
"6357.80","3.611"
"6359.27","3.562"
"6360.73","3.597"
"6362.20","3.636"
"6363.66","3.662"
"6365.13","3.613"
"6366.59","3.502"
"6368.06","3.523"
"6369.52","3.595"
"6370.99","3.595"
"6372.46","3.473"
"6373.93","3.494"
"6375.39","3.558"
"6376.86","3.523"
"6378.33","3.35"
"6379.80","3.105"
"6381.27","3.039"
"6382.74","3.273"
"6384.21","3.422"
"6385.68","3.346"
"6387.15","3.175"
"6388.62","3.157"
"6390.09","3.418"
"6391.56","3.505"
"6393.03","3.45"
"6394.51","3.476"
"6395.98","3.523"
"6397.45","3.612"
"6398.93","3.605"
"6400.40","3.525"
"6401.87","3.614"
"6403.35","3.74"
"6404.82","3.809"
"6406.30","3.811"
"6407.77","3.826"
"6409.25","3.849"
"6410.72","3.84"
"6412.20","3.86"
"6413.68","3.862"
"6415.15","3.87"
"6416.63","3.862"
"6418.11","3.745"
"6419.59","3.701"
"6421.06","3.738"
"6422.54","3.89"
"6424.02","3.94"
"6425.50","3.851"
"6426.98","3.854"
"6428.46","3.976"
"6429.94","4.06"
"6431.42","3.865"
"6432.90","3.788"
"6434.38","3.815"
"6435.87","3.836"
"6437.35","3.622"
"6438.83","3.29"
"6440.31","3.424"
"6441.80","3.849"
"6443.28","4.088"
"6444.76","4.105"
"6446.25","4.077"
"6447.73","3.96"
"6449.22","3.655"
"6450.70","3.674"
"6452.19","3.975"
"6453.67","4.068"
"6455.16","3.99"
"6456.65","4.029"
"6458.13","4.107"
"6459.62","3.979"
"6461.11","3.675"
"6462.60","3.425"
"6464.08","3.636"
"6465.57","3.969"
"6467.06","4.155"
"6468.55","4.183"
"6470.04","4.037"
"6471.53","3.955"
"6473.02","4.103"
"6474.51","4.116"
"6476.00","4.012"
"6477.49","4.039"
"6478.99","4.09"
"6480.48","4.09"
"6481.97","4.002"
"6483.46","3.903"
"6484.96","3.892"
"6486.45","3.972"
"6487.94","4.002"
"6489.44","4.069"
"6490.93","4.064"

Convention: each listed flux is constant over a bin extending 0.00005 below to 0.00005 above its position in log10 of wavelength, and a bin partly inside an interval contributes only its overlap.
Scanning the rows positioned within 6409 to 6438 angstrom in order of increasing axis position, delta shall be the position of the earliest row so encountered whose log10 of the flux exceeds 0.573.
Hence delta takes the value 6409.25 angstrom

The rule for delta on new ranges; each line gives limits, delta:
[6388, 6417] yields 6404.82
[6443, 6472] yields 6443.28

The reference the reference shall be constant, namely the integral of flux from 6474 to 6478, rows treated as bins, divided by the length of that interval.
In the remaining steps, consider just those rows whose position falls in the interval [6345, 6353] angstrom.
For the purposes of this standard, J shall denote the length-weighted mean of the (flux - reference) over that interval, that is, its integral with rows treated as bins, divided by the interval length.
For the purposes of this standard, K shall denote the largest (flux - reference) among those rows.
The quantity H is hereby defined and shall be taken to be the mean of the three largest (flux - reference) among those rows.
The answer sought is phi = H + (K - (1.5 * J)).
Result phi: -0.08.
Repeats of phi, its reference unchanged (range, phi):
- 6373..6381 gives -0.02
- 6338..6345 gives -0.06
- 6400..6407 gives 0.01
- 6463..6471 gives 0.32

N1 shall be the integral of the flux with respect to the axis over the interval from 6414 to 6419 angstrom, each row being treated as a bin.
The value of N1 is 19.1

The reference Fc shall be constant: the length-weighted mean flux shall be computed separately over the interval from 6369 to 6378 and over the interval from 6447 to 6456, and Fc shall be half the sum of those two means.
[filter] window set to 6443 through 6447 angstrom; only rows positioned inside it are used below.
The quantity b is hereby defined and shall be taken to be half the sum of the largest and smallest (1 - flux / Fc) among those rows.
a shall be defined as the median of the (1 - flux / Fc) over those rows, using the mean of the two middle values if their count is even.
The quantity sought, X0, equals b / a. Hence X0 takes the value 1.01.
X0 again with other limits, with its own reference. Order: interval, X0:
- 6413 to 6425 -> 0.73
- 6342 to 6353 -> 0.78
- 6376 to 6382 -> 0.89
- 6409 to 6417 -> 0.96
